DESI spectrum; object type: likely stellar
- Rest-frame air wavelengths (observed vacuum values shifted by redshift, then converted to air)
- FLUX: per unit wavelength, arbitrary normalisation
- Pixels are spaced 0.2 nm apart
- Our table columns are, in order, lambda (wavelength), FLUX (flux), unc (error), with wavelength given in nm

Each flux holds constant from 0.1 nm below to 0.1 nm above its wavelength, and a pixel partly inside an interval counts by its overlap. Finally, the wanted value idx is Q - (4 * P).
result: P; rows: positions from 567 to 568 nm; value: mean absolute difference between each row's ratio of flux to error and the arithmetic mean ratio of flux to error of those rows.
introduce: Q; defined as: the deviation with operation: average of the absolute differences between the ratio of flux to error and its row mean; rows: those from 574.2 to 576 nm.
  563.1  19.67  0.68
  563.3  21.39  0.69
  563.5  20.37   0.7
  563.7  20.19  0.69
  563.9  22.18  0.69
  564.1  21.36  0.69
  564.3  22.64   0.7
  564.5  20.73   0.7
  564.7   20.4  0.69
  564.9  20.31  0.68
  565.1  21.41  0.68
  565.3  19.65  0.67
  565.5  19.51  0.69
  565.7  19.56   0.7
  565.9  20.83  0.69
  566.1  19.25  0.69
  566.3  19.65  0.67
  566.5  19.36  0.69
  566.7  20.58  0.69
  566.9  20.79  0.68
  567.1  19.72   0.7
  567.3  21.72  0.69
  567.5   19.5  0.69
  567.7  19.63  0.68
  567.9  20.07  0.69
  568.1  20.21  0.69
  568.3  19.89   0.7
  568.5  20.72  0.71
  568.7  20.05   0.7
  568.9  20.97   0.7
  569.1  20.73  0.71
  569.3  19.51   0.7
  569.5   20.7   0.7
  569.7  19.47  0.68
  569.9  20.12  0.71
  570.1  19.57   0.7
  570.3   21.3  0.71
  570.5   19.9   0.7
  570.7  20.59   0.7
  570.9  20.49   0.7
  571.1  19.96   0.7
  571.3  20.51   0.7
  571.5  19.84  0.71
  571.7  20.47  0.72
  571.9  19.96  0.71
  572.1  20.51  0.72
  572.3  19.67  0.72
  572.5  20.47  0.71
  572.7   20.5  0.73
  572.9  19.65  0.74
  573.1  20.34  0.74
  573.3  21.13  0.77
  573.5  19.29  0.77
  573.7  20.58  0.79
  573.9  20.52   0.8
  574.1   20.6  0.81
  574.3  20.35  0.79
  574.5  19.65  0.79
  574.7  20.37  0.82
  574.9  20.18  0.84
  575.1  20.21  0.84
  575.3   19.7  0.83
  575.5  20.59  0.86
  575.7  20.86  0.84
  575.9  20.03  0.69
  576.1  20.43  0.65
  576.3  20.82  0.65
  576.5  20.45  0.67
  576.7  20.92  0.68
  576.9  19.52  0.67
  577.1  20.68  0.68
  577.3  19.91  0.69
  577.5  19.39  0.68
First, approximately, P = 0.9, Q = 1.06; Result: -2.6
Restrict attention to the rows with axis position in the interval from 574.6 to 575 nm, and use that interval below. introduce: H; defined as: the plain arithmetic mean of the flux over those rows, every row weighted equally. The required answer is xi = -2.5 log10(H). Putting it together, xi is -3.27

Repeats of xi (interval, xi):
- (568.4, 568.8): -3.27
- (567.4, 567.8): -3.23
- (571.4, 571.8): -3.26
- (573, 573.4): -3.29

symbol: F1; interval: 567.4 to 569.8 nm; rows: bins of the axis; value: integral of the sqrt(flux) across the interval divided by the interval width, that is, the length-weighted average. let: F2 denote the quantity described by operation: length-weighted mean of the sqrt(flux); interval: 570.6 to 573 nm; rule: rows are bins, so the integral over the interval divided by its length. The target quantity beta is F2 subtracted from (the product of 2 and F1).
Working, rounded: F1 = 4.49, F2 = 4.50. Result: 4.47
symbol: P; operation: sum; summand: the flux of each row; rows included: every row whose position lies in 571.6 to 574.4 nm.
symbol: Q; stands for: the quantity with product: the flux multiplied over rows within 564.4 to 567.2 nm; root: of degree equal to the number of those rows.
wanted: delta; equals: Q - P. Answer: -264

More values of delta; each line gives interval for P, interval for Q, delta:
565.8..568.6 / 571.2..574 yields -262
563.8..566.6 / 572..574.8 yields -267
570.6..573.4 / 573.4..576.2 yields -264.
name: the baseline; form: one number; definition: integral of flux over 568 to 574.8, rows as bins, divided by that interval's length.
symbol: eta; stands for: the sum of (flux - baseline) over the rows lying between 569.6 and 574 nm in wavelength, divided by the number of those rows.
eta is -0.03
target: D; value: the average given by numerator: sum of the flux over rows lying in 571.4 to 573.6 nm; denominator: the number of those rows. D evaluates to 20.2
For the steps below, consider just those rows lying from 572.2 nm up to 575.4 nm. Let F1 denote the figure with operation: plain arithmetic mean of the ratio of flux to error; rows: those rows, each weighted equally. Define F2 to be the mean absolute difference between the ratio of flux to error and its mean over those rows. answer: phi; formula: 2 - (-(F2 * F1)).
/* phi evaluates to 35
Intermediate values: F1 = 25.9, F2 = 1.3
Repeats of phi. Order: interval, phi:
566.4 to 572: 22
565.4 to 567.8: 31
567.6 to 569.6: 15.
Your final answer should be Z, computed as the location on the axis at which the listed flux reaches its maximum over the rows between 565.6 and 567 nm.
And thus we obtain 565.9 nm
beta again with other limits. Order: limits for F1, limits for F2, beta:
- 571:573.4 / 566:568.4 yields 4.52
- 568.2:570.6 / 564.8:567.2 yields 4.52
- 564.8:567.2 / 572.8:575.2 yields 4.46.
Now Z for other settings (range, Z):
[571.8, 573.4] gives 573.3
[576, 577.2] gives 576.7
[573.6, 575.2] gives 574.1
